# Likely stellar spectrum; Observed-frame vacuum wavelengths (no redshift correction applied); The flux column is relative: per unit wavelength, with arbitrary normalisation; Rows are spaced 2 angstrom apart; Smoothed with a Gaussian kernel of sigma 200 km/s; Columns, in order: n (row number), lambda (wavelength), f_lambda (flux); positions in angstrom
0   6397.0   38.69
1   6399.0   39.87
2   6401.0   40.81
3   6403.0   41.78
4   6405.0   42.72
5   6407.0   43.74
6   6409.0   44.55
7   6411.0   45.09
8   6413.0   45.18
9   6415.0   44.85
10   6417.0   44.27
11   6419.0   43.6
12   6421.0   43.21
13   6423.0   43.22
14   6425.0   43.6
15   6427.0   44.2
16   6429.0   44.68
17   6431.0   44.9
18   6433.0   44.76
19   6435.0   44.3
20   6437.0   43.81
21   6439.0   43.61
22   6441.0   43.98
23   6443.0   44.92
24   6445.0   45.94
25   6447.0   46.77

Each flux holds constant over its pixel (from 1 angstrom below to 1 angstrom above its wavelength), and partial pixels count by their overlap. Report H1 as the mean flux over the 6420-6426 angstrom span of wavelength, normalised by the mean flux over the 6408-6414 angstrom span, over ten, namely 0.096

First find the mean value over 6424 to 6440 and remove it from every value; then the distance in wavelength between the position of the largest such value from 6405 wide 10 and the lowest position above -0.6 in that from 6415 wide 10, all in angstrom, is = 2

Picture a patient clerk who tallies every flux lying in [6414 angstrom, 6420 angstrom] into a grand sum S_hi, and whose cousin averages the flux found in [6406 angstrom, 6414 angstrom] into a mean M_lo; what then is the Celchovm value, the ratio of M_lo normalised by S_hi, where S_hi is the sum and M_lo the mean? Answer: 0.34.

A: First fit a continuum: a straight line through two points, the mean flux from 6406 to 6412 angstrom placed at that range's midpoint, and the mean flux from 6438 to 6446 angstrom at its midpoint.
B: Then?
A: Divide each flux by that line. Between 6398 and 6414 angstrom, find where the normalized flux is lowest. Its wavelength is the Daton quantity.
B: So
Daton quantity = 6399.0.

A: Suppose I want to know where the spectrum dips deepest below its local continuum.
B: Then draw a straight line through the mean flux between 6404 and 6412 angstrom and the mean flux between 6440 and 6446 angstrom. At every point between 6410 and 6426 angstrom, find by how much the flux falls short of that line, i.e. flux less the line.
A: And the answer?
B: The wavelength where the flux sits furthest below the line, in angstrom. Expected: 6423.0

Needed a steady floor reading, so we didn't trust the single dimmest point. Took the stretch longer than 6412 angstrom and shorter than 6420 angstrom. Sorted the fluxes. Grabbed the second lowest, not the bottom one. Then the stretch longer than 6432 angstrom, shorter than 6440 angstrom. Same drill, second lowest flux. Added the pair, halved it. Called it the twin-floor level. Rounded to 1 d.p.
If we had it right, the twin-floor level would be 44.0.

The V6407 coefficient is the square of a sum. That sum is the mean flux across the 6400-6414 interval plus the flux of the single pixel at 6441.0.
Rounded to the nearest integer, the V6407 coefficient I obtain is 7637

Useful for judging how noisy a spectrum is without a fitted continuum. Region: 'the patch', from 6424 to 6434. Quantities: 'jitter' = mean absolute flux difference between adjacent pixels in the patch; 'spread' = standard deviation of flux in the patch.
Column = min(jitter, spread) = 0.36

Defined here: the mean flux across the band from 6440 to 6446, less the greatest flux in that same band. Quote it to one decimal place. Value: -1.0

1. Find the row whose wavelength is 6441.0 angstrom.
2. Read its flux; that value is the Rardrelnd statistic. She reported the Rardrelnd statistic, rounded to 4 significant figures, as 43.98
